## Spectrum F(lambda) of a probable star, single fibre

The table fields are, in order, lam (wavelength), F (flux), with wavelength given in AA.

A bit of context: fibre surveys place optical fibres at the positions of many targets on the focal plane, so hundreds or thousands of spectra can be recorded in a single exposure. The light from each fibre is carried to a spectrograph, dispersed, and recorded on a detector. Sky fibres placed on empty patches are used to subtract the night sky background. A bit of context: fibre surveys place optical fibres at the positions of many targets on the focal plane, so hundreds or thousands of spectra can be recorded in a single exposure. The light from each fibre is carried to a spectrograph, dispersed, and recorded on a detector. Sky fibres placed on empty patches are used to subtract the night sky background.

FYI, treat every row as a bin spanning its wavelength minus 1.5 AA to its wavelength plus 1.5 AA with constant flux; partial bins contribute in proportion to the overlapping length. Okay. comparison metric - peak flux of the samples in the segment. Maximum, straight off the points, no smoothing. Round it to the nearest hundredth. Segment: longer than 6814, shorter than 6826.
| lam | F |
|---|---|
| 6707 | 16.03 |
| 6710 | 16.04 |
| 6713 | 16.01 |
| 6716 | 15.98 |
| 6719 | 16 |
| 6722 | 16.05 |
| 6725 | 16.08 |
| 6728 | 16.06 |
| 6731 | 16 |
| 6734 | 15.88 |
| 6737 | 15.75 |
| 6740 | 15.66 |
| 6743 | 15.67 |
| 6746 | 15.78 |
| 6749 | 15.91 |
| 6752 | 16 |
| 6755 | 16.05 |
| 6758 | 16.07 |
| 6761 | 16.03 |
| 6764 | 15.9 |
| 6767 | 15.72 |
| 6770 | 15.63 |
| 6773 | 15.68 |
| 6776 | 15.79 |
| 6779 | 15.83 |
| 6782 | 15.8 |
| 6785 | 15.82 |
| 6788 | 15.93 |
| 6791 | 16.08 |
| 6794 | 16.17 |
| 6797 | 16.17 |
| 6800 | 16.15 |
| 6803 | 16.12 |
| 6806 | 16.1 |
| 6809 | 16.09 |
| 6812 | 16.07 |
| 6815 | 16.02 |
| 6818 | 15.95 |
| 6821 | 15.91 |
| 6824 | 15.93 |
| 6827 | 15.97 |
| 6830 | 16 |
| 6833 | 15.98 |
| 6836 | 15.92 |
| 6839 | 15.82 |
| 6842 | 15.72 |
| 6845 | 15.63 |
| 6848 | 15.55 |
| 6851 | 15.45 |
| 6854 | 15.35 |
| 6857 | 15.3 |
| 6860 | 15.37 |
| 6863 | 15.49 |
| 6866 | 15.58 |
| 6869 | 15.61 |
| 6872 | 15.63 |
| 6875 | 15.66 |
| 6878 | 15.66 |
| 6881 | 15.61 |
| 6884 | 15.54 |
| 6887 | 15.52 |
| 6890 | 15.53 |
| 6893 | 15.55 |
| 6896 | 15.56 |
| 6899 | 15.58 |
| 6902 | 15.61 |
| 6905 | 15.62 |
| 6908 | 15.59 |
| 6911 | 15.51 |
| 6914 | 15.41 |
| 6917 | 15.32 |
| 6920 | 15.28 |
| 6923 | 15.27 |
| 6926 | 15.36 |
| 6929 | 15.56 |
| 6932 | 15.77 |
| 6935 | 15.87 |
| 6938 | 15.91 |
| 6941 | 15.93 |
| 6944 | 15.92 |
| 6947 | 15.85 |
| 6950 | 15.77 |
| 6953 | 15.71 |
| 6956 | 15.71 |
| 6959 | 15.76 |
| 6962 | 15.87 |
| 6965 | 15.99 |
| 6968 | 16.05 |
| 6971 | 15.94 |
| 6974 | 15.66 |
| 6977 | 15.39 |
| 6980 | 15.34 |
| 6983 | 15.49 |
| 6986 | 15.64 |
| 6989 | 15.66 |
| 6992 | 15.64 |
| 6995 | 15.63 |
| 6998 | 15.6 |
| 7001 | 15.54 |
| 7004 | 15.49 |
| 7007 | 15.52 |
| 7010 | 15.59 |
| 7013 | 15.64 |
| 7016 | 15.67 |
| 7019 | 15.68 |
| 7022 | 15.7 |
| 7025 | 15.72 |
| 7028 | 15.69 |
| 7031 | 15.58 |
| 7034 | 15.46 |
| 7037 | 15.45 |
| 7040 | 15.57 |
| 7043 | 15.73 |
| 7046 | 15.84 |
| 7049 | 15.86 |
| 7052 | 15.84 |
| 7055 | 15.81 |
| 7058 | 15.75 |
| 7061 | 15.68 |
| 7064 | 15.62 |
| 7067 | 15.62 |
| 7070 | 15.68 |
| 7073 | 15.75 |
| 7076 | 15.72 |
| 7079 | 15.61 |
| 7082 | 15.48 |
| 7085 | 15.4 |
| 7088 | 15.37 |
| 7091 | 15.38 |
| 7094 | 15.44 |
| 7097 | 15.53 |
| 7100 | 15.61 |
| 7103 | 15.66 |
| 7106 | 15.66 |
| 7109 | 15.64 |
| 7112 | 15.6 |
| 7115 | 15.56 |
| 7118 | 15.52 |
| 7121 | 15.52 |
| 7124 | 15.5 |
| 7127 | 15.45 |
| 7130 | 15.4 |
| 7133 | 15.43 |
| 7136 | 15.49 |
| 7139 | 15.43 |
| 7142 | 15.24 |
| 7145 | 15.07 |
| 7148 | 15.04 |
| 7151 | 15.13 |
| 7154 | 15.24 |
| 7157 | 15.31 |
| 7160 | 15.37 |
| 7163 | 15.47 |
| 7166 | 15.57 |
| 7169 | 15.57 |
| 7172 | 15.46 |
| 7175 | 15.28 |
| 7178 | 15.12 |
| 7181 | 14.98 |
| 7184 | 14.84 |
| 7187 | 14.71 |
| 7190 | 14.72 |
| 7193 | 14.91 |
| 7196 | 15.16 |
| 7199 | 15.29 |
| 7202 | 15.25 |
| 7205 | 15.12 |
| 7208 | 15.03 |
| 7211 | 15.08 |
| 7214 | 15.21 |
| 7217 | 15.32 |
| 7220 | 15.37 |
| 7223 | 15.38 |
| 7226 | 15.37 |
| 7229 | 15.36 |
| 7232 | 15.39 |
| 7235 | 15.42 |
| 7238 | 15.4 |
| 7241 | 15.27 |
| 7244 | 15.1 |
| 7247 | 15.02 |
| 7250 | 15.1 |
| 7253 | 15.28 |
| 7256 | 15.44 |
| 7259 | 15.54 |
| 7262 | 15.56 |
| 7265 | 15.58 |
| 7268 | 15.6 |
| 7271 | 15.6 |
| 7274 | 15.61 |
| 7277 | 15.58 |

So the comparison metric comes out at 16.02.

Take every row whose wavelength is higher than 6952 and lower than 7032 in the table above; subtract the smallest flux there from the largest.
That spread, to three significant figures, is 0.710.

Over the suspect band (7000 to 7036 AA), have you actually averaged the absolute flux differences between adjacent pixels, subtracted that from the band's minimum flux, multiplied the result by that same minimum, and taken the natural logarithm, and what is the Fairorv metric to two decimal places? 5.47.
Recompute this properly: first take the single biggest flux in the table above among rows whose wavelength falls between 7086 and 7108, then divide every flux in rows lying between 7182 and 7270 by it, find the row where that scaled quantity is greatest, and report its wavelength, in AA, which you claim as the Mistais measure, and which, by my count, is 7268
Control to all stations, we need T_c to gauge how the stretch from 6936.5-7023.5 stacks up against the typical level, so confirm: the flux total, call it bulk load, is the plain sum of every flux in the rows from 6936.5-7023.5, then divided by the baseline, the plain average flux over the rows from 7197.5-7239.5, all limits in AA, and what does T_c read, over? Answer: 30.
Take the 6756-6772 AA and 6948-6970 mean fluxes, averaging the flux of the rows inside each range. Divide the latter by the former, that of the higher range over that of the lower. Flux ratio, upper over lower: 0.998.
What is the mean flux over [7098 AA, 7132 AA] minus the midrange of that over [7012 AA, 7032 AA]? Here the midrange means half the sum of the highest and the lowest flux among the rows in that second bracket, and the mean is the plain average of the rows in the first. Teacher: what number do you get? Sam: -0.1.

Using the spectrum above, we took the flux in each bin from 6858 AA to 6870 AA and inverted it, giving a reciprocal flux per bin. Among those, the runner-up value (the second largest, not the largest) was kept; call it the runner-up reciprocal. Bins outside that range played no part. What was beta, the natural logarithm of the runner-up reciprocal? -2.74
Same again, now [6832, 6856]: -2.74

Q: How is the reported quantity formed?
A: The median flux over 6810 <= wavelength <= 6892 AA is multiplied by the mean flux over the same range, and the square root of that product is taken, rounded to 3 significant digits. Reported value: 15.7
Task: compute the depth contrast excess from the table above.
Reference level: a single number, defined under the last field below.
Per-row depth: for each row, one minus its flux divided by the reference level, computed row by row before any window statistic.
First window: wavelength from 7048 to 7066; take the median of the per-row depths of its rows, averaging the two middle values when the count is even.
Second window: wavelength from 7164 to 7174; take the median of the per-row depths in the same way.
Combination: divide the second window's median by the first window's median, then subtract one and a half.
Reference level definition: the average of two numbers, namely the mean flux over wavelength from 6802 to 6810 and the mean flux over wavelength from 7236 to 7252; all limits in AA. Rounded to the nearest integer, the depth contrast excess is -2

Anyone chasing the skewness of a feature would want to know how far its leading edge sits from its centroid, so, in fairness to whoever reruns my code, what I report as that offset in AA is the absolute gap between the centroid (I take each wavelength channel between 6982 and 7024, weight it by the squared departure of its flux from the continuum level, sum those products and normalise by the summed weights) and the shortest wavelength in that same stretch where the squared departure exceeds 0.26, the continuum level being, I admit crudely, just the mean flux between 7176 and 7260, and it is 18.1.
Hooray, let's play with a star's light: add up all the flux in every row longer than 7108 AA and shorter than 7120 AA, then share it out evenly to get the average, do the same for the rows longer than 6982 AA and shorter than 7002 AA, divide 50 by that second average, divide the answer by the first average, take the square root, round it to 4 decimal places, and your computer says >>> 0.4536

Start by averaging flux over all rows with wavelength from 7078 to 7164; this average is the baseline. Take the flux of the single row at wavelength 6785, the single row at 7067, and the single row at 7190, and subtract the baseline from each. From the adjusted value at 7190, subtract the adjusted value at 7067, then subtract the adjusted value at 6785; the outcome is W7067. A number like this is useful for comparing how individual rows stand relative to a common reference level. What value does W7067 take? -1.3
